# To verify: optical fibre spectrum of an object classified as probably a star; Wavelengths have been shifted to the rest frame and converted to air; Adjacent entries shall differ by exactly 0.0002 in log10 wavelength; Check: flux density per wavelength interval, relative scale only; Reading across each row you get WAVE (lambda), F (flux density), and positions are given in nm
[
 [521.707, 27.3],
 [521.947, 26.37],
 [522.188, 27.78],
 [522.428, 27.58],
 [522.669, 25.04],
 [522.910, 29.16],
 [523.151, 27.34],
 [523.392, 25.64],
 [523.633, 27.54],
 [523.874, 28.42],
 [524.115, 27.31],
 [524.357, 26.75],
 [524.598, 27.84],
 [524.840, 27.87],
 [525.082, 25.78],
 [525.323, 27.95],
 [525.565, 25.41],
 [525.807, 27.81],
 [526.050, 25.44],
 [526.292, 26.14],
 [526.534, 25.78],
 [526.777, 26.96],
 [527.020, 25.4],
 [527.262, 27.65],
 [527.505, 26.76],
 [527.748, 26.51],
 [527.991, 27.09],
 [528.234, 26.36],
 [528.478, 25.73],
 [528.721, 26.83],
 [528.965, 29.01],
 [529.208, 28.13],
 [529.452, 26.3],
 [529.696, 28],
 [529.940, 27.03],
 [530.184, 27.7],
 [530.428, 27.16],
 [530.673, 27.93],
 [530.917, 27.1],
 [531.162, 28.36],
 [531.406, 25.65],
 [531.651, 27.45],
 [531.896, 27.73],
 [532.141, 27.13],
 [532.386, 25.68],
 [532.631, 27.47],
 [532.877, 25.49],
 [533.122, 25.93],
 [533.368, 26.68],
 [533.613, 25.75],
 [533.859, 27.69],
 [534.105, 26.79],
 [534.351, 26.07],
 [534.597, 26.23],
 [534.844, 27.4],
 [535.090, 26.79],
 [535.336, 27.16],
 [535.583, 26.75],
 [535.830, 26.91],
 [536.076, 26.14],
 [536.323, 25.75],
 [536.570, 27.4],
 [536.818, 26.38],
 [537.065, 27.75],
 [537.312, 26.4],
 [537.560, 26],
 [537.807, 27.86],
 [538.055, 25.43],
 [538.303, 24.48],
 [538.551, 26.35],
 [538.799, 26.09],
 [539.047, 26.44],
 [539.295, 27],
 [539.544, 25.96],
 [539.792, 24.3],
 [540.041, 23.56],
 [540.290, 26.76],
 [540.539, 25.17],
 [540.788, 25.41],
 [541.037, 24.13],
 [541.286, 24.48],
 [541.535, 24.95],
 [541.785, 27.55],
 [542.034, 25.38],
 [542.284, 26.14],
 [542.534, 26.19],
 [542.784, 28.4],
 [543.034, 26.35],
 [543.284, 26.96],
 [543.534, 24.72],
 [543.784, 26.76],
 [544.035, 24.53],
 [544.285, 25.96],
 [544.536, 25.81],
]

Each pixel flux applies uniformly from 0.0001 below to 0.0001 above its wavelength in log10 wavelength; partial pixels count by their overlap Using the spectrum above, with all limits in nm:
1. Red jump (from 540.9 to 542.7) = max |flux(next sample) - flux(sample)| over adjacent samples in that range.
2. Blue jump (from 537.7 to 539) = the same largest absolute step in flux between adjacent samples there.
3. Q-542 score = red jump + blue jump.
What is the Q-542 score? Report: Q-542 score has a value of 5.0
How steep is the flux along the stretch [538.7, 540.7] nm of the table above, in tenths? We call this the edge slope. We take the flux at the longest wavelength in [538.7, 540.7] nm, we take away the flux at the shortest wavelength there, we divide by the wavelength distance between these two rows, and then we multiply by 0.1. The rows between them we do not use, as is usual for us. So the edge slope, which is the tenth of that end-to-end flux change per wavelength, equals -0.05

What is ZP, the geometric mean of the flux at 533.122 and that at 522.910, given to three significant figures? 27.5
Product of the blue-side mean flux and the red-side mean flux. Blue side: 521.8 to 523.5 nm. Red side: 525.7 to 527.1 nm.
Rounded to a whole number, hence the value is 709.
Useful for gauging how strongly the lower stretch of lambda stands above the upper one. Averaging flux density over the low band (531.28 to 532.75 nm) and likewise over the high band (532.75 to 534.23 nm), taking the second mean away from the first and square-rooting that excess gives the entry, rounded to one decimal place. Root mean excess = 0.7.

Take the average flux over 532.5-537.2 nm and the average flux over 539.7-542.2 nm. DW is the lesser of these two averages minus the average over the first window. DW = -1.5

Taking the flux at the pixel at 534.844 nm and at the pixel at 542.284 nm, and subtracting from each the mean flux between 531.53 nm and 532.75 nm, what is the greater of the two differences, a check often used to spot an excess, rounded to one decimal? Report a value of 0.3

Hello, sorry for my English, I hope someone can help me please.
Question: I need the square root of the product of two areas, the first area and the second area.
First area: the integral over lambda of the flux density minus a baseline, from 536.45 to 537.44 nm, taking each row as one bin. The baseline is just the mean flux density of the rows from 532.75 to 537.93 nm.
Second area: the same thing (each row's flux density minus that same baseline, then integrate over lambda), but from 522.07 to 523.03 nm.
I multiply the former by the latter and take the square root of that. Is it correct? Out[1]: 0.5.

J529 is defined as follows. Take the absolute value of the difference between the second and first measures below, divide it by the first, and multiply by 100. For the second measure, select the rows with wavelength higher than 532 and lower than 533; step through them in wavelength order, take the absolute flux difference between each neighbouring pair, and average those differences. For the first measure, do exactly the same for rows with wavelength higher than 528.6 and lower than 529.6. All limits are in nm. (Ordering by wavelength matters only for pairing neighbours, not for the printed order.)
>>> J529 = 7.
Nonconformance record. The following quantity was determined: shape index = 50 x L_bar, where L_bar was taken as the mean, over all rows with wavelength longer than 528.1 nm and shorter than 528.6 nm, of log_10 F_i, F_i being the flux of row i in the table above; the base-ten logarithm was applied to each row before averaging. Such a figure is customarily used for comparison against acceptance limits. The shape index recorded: 70.8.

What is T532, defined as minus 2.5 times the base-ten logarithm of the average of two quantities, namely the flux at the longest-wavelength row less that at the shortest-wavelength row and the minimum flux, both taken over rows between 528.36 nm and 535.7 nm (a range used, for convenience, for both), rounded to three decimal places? -2.806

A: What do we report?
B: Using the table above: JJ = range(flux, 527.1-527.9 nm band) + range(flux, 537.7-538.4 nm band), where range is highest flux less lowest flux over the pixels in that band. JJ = 4.5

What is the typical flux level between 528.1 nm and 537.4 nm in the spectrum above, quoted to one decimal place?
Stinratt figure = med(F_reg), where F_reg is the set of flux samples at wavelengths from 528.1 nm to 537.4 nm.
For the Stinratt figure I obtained 26.9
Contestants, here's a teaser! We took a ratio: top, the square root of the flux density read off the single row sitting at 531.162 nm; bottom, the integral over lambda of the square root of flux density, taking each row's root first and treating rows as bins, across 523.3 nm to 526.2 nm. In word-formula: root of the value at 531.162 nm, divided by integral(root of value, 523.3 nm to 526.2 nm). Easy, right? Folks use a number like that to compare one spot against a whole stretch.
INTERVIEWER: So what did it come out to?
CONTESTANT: 0.354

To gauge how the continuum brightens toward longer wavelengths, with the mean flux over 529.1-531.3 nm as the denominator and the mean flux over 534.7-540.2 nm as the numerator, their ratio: 0.96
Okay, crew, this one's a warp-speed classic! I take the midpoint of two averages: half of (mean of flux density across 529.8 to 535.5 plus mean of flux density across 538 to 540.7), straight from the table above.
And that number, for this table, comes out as 26.2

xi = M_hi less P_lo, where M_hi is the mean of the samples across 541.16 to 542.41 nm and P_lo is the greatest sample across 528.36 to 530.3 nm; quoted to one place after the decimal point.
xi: -3.3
